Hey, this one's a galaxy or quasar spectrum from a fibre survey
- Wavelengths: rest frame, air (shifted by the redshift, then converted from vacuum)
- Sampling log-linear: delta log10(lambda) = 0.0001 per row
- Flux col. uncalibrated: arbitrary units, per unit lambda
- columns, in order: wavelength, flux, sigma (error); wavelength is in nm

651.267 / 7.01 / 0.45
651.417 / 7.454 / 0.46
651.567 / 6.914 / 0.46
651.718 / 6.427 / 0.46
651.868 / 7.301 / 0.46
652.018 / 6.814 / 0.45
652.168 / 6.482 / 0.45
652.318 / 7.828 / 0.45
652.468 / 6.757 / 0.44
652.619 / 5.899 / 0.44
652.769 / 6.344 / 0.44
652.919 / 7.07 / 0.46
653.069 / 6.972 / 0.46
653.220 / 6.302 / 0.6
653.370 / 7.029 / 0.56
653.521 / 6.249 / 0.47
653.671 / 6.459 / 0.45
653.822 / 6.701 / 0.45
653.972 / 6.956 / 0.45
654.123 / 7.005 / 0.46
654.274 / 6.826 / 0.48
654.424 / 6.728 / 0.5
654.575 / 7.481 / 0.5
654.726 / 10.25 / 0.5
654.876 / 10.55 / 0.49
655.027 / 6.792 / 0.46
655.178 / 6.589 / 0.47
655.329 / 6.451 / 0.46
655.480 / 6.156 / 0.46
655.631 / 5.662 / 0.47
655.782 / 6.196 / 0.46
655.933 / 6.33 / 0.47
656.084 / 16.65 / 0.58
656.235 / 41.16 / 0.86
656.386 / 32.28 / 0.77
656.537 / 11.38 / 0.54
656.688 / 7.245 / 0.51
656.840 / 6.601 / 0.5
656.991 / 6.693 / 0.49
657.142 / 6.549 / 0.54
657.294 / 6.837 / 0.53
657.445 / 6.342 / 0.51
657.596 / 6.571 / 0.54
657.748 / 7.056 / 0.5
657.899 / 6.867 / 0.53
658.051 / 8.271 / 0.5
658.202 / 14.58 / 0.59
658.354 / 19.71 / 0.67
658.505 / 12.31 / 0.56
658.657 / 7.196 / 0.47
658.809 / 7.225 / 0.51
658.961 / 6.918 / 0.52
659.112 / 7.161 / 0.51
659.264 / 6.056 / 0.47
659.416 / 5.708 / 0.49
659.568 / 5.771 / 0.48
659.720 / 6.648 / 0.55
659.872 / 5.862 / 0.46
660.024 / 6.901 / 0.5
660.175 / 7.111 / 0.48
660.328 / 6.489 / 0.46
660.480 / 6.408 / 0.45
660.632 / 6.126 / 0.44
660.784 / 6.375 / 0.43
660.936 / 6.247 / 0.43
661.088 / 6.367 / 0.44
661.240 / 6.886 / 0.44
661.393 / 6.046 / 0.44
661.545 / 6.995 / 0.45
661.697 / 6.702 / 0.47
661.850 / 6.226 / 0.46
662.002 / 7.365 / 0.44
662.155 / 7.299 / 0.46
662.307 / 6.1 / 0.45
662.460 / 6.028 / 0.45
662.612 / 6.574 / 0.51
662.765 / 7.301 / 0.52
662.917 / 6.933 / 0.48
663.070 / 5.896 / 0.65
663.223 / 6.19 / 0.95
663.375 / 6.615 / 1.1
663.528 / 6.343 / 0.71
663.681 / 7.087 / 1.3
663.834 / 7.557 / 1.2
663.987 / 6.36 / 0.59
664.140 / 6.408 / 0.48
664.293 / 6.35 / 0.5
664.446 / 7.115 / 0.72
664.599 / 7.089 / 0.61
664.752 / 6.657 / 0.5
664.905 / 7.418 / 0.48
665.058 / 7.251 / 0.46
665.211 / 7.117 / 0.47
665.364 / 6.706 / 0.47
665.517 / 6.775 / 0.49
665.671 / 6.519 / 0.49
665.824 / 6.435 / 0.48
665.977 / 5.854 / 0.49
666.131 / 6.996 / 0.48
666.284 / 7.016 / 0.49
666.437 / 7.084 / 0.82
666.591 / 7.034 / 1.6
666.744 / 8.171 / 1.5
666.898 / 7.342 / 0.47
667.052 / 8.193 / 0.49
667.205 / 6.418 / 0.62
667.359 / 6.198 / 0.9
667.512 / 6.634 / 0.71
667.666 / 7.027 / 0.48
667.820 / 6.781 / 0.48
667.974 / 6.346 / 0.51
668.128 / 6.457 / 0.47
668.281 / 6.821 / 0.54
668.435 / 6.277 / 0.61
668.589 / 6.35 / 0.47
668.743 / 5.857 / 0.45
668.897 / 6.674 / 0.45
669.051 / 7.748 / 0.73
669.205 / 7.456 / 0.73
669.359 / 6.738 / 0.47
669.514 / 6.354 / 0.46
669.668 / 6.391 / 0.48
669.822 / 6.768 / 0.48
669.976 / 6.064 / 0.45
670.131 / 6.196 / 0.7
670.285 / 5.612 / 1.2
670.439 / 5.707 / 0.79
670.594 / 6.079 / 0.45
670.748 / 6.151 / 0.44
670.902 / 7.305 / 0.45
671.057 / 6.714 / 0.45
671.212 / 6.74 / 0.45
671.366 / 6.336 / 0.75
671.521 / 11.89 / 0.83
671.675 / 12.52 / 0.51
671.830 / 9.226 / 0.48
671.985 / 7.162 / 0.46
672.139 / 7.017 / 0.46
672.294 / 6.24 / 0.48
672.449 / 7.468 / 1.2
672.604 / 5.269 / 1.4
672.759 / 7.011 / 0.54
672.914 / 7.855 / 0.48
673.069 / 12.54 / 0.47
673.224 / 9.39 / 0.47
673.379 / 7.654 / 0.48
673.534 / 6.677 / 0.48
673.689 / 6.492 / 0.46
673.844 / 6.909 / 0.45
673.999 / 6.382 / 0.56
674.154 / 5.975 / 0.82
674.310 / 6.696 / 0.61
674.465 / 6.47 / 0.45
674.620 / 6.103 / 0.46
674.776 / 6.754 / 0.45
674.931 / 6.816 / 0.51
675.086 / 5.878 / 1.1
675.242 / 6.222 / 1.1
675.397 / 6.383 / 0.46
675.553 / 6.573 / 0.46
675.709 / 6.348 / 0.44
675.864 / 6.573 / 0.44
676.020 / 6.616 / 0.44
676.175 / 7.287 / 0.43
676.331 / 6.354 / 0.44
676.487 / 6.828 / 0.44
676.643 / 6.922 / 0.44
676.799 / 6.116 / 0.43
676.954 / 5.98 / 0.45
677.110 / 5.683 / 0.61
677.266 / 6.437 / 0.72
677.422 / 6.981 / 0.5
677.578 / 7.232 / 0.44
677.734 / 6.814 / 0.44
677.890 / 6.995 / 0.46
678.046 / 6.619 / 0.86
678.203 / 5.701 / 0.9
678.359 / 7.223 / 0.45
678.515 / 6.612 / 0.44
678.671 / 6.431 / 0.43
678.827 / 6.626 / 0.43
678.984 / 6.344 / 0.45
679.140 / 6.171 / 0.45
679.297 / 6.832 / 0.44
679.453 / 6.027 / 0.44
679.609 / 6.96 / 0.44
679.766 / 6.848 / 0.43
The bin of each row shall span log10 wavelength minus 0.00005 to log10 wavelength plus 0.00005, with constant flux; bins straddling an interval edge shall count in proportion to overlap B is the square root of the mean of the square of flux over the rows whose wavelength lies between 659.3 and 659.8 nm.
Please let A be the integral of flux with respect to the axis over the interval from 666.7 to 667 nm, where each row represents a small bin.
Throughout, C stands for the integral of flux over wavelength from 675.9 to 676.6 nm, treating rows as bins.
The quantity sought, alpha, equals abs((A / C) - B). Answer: 5.6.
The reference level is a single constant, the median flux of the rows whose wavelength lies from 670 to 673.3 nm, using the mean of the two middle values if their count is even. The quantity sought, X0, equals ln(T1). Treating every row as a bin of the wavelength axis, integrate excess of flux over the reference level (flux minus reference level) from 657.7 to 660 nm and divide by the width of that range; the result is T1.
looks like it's 0.38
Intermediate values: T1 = 1.46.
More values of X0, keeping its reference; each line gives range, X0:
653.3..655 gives -0.80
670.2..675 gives -1.15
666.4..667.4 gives -1.45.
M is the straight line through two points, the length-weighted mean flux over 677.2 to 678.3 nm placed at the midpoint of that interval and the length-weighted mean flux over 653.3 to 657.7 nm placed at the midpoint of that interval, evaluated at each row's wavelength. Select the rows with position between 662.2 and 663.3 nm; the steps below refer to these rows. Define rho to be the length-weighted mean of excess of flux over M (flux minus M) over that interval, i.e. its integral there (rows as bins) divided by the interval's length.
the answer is -2.1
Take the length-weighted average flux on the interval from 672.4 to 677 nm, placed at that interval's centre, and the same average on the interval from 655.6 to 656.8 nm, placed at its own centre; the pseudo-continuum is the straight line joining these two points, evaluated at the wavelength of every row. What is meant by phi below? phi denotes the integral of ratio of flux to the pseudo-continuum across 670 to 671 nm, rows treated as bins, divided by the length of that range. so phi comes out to 0.69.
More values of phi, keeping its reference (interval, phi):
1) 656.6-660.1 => 0.53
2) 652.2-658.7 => 0.57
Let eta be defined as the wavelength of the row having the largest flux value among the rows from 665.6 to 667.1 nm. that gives 667.052 nm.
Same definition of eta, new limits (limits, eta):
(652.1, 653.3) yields 652.318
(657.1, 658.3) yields 658.202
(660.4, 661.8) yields 661.545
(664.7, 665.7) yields 664.905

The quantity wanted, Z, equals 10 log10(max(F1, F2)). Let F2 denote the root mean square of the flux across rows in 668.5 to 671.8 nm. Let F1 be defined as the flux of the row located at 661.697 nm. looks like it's 8.6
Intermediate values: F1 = 6.702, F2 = 7.2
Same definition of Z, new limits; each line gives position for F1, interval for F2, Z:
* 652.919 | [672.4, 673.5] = 9.3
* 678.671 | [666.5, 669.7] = 8.4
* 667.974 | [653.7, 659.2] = 10.9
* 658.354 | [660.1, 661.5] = 12.9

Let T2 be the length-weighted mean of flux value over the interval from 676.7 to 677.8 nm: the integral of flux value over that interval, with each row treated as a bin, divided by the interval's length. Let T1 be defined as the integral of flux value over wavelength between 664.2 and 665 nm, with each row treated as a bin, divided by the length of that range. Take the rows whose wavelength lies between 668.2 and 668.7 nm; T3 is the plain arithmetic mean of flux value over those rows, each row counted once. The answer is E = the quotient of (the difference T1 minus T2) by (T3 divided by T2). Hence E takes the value 0.45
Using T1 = 6.92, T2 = 6.5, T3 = 6.48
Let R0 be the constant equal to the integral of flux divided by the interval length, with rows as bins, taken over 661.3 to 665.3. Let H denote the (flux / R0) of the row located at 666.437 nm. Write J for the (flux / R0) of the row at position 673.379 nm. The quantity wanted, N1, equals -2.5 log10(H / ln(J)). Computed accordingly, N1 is -2.3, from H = 1.05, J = 1.14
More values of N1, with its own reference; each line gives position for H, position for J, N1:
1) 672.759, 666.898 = -2.7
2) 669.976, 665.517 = -5.4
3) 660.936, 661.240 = -4.0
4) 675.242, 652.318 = -2.0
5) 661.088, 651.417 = -2.4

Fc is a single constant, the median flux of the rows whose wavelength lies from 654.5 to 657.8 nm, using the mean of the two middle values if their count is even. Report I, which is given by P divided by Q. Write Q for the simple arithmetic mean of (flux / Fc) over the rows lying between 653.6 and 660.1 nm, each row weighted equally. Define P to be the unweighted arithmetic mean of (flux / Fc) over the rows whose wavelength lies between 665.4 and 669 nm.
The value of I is 0.73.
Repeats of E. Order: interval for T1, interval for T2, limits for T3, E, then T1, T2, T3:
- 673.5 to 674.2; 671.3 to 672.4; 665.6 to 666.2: -2.83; 6.50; 8.6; 6.45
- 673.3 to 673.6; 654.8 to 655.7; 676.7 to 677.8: 0.16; 7.20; 7.0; 6.46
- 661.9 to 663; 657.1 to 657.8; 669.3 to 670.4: 0.13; 6.78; 6.7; 6.30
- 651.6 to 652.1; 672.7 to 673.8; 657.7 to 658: -1.62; 6.84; 8.2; 6.96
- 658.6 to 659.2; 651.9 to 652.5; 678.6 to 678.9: 0.09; 7.10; 7.0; 6.53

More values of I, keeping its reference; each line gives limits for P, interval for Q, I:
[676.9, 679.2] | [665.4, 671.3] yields 0.98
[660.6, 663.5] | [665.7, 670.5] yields 0.98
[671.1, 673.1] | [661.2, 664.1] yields 1.24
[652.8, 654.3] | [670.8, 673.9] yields 0.85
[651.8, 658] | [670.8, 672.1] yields 1.02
